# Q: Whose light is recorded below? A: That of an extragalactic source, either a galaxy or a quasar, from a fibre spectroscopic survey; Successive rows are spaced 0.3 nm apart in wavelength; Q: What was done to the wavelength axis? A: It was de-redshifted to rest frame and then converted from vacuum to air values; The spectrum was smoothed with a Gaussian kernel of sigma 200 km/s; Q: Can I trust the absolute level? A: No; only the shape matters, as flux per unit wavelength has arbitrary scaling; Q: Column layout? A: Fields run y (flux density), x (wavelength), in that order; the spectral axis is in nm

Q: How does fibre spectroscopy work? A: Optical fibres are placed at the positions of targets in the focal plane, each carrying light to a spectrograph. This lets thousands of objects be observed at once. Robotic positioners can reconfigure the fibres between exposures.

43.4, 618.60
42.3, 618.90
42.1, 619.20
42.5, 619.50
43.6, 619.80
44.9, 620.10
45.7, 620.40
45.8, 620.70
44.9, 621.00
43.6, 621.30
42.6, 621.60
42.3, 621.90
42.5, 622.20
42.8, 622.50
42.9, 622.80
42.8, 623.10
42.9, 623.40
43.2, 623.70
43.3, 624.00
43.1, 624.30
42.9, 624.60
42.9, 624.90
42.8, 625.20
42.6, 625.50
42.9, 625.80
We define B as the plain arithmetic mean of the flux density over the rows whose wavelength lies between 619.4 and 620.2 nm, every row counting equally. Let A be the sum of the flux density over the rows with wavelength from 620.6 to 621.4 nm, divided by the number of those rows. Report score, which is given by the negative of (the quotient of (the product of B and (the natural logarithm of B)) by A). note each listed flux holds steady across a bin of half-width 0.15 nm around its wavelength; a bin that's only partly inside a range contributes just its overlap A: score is -3.68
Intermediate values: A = 44.8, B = 43.7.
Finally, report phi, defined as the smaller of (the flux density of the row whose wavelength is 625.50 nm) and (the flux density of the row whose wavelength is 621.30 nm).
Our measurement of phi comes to 42.6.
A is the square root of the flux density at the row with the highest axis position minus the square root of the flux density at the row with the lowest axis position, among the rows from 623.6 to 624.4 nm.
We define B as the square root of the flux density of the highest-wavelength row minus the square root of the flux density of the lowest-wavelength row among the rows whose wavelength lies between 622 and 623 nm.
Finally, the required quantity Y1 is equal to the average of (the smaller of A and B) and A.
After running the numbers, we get -0.01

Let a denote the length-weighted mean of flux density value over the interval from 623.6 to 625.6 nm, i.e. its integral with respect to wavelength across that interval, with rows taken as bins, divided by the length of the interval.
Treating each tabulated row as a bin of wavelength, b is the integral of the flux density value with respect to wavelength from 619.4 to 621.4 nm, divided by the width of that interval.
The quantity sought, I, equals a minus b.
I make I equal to -1.5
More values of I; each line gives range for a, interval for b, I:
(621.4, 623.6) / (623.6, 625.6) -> -0.3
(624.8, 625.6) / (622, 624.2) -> -0.1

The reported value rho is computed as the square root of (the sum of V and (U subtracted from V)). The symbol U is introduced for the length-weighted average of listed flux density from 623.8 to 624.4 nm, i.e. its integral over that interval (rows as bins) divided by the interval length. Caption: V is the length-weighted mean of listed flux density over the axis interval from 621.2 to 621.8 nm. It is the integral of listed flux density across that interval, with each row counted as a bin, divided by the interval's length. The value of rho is 6.54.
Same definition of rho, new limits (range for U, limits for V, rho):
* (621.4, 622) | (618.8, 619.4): 6.47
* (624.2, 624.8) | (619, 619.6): 6.45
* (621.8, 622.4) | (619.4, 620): 6.64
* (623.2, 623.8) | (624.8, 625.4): 6.53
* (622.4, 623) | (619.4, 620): 6.61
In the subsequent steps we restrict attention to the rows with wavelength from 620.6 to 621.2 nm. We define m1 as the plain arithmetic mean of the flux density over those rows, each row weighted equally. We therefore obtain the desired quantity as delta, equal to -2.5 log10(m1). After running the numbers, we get -4.14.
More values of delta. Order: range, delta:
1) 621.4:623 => -4.07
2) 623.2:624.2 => -4.09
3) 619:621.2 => -4.11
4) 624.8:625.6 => -4.08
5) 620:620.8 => -4.14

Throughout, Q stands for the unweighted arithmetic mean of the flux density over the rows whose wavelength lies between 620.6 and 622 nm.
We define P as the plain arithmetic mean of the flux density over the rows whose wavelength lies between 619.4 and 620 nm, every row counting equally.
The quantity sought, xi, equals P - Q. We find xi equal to -0.8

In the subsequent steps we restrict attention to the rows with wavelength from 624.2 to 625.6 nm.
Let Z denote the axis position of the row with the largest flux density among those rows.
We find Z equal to 624.30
